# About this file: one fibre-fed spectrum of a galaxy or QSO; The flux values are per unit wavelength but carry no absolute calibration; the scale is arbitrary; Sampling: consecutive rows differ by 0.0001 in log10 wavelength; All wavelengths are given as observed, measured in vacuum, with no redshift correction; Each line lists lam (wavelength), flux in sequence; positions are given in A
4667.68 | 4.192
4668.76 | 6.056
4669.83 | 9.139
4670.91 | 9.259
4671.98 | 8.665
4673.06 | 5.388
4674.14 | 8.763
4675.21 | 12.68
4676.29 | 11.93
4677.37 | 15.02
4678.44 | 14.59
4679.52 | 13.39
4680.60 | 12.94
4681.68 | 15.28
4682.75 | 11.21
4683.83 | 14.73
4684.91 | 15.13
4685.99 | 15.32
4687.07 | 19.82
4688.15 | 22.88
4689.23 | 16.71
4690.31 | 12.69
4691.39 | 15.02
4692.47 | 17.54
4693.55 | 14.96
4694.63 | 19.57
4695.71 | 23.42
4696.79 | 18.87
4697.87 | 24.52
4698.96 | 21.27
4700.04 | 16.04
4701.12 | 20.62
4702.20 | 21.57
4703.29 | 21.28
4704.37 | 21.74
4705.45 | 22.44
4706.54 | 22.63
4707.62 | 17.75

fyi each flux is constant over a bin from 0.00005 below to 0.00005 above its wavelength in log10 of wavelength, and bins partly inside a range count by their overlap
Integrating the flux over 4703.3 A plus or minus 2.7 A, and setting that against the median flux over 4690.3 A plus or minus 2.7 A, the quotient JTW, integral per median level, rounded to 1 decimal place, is 7.0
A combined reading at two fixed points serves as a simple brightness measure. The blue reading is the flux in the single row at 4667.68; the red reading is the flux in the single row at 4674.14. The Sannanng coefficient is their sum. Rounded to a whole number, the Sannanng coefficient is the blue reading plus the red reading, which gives 13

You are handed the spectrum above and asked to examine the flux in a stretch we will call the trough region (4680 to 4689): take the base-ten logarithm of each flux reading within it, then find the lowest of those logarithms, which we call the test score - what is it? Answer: 1.05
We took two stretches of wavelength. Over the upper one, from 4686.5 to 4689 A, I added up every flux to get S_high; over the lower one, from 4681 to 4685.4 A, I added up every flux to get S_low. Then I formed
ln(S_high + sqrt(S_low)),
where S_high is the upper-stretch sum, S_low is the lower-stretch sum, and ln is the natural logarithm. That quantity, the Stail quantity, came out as 3.9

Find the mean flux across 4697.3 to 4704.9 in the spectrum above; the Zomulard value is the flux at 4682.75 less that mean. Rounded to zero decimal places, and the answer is -10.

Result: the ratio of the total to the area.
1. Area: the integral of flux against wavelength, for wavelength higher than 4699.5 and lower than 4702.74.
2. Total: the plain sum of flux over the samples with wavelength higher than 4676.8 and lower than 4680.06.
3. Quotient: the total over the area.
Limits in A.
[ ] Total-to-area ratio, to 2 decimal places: 0.68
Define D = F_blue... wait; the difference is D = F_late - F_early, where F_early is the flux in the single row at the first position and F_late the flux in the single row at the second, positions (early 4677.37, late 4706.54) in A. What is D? 7.6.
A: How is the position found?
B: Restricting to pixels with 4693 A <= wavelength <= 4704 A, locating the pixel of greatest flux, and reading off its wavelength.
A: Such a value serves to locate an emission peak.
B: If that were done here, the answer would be 4697.87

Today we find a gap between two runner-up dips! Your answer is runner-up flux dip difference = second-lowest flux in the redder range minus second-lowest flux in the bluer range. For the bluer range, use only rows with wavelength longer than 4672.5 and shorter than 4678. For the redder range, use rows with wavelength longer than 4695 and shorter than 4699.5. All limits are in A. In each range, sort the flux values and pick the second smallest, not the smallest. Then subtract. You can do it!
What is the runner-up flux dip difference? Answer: 13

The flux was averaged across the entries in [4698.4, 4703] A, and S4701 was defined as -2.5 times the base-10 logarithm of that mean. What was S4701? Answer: -3.2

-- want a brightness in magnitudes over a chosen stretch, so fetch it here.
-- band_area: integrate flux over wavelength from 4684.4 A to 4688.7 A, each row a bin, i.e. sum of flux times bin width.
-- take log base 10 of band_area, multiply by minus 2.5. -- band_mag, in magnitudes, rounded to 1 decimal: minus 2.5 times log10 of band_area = -4.7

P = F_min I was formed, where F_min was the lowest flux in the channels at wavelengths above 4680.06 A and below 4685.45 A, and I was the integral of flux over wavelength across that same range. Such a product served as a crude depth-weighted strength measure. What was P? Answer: 838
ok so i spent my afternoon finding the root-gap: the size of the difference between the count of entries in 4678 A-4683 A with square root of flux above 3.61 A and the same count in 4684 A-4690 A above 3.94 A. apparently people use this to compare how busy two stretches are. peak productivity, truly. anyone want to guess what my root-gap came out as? 0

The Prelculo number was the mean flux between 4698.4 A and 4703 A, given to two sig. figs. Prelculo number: 20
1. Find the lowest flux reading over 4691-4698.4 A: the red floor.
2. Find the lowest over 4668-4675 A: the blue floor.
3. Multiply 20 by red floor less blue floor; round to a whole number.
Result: 191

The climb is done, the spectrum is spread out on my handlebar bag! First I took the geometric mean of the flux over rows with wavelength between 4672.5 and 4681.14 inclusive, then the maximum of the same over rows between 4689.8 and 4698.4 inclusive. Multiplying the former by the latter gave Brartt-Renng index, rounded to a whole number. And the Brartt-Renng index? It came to 278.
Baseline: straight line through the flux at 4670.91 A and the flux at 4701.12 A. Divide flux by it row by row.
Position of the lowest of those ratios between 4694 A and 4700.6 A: 4700.04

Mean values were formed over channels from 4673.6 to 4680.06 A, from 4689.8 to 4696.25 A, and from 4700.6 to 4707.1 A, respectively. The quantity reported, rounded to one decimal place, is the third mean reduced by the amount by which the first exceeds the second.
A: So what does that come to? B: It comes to 26.2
